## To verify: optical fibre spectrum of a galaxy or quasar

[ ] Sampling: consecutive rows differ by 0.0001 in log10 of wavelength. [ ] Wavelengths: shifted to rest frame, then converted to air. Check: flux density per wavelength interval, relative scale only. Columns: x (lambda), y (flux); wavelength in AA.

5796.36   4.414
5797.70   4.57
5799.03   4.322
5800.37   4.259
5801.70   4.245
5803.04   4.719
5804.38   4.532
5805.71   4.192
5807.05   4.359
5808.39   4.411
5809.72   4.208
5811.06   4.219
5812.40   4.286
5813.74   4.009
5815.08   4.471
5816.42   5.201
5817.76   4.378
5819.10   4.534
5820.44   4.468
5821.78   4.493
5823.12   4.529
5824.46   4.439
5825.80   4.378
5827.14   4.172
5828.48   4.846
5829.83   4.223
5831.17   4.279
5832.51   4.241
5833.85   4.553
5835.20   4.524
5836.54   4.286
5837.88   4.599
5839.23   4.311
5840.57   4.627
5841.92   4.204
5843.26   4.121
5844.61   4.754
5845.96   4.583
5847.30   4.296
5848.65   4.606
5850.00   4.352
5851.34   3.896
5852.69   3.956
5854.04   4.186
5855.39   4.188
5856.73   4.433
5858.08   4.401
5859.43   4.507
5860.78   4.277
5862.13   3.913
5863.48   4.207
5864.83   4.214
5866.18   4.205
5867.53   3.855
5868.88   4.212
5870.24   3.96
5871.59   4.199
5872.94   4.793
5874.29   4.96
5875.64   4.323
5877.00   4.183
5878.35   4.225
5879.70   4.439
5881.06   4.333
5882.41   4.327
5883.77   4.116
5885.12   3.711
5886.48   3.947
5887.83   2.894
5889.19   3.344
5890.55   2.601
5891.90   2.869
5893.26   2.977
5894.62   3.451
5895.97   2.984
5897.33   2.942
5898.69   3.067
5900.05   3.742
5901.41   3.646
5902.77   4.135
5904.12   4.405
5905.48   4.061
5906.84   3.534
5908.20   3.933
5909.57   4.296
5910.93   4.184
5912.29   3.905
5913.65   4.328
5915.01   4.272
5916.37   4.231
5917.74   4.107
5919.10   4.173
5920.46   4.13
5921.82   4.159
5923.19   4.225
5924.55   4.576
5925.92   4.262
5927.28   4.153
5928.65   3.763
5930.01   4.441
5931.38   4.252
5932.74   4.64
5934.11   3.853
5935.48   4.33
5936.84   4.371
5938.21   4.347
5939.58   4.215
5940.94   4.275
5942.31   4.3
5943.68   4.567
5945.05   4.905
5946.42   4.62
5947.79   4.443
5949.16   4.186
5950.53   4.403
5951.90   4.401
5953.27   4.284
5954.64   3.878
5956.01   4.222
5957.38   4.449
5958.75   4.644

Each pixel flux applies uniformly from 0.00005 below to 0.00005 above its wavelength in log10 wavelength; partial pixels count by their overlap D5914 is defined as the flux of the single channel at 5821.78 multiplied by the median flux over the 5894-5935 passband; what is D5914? 18.6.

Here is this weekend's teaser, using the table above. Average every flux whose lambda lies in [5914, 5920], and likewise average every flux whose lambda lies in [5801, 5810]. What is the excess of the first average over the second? -0.19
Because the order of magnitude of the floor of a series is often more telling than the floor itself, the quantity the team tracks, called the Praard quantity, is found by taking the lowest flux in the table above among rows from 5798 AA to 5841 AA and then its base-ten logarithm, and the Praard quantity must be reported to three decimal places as 0.603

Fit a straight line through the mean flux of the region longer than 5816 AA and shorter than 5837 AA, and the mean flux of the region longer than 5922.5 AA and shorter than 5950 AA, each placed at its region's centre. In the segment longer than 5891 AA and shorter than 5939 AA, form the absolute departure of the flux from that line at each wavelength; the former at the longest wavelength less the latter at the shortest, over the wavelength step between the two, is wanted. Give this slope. -0.033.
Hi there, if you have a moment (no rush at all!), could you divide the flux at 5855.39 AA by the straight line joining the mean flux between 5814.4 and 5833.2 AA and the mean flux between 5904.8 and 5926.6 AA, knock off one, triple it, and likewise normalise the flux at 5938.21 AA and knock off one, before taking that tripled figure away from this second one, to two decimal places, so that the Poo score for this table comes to 0.19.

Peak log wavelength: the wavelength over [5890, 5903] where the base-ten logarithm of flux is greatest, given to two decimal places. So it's 5902.77 AA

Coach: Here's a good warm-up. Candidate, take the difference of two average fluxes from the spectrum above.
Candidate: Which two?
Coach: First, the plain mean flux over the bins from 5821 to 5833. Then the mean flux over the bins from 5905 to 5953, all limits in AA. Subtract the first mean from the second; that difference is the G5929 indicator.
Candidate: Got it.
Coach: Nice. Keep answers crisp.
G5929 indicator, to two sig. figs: -0.15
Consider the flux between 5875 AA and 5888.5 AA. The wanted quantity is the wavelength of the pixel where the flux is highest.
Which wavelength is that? 5879.70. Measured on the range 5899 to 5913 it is 5904.12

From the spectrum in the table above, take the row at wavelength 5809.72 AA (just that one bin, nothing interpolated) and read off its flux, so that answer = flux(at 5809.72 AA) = 4.208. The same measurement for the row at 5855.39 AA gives 4.188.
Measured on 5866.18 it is 4.205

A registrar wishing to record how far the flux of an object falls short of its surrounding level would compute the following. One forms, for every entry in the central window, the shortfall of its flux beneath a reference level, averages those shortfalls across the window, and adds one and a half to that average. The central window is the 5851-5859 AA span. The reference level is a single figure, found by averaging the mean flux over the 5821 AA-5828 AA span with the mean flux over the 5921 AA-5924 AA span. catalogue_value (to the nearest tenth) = 1.6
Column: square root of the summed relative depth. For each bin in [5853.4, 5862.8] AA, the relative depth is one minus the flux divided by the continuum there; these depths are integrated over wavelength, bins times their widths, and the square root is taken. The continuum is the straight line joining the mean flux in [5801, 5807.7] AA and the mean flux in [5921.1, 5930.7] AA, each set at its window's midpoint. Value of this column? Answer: 0.35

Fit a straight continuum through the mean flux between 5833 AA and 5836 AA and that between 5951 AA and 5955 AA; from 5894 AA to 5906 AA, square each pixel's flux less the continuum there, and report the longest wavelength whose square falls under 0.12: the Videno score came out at 5905.48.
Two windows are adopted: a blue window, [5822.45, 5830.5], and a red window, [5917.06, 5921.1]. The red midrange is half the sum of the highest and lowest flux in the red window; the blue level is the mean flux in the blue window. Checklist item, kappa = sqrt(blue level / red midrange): 1.03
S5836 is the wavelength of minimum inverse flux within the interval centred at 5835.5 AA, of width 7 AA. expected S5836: 5837.88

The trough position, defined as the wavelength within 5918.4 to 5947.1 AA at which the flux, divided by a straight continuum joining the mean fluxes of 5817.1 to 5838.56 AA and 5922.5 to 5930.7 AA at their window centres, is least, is 5928.65 AA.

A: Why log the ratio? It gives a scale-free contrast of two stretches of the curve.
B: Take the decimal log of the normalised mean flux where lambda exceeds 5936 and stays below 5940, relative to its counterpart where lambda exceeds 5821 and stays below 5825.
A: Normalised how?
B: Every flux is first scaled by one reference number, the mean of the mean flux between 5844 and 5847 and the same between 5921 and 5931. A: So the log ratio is -0.017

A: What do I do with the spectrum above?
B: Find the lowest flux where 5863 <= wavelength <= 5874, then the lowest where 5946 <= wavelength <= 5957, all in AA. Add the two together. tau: 7.73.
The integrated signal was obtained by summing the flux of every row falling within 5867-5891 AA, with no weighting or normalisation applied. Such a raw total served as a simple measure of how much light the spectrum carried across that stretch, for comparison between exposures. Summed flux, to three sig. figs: 72.4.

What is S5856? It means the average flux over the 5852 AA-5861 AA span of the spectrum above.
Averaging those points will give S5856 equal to 4.28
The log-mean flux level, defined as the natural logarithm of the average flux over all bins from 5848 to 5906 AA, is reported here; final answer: 1.37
